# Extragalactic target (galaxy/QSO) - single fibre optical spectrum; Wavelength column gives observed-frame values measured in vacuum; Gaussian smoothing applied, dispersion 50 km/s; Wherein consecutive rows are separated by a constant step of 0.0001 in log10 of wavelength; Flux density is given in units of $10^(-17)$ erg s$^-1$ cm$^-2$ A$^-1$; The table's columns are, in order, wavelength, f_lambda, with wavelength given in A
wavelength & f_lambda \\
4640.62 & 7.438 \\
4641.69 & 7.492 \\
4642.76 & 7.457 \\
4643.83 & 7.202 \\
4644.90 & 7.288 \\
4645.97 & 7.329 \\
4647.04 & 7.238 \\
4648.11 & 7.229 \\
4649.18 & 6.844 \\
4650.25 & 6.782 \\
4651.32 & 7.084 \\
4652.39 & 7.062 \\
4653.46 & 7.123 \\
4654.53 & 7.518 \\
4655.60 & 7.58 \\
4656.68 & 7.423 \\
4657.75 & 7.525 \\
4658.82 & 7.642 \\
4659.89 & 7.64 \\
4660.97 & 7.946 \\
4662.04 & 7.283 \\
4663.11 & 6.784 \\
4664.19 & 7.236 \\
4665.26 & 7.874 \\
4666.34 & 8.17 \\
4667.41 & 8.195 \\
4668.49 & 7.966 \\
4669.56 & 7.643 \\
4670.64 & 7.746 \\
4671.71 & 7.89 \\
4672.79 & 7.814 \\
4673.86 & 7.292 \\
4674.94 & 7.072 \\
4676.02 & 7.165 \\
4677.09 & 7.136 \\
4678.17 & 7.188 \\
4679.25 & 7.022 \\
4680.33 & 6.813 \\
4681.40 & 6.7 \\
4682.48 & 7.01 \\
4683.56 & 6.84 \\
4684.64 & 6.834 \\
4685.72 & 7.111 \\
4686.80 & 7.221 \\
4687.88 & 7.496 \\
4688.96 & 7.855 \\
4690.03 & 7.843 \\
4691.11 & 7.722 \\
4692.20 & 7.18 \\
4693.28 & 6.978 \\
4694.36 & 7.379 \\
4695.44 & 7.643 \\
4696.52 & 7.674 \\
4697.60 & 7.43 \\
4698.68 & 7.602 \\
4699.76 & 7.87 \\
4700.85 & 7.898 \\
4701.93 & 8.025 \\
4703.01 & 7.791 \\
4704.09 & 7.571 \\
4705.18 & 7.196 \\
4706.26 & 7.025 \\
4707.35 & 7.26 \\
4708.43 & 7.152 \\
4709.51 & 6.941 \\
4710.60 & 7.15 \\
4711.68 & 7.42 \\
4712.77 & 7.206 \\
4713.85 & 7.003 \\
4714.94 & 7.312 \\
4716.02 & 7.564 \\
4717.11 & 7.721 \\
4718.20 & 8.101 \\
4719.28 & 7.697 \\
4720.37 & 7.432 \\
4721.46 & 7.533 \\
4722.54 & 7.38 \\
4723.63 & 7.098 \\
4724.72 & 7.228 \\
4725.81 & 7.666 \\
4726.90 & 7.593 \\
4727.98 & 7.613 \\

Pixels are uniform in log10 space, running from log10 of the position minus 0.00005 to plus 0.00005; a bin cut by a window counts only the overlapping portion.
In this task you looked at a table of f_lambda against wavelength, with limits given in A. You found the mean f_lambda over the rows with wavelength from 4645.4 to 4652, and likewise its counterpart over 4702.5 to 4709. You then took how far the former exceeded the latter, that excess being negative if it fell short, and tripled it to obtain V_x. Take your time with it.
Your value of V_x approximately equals -0.7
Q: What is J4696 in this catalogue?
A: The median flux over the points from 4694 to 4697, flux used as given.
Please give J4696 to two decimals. 7.64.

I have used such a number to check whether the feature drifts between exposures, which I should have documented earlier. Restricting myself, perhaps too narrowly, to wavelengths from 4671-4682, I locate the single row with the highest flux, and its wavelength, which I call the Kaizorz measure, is 4671.71 A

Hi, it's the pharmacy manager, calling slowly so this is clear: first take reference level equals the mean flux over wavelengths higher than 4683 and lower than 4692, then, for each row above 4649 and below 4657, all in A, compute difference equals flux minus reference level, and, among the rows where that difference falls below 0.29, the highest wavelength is 4656.68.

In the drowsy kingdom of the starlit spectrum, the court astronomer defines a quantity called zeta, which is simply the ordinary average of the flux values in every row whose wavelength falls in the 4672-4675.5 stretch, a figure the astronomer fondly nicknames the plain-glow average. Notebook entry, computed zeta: 7.4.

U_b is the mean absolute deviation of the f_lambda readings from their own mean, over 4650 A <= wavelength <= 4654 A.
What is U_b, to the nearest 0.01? 0.12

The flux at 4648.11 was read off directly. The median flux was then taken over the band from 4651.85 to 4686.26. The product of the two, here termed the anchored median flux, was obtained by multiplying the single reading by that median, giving 52.7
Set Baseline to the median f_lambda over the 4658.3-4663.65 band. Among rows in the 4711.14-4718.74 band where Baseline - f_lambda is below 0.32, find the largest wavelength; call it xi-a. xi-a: 4718.20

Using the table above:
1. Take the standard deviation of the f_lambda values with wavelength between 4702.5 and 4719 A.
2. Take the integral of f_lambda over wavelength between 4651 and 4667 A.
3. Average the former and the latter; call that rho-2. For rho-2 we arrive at 60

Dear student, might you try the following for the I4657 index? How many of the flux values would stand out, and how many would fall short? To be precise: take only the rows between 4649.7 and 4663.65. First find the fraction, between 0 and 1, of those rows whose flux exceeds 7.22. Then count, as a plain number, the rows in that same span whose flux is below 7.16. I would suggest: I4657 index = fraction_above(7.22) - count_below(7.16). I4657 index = -4.38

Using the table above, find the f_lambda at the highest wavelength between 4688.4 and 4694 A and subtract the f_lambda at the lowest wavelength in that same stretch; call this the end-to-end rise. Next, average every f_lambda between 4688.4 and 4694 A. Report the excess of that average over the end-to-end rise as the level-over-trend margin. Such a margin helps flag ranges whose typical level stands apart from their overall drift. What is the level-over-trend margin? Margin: 8.4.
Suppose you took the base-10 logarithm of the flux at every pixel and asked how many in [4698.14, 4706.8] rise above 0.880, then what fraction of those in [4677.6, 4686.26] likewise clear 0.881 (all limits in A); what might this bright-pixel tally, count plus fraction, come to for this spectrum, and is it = 5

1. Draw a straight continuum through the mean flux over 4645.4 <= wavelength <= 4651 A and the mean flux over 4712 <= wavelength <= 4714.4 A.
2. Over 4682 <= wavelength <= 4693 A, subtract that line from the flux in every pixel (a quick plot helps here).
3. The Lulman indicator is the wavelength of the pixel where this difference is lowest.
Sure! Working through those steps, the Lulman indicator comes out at 4684.64 A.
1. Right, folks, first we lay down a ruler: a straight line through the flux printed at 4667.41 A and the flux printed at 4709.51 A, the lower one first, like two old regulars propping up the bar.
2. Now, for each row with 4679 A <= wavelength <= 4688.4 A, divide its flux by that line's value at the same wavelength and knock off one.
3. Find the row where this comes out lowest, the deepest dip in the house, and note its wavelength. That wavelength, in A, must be 4681.40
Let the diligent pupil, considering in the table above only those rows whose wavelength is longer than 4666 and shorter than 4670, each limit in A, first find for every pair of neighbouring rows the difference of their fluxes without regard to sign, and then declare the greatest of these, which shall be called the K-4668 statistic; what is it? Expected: 0.32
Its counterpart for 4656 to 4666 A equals 0.66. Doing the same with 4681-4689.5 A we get 0.36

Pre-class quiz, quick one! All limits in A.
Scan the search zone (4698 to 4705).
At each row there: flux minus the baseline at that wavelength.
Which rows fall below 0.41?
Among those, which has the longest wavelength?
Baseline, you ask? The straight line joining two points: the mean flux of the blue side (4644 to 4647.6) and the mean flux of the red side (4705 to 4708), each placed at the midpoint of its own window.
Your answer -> 4704.09 A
